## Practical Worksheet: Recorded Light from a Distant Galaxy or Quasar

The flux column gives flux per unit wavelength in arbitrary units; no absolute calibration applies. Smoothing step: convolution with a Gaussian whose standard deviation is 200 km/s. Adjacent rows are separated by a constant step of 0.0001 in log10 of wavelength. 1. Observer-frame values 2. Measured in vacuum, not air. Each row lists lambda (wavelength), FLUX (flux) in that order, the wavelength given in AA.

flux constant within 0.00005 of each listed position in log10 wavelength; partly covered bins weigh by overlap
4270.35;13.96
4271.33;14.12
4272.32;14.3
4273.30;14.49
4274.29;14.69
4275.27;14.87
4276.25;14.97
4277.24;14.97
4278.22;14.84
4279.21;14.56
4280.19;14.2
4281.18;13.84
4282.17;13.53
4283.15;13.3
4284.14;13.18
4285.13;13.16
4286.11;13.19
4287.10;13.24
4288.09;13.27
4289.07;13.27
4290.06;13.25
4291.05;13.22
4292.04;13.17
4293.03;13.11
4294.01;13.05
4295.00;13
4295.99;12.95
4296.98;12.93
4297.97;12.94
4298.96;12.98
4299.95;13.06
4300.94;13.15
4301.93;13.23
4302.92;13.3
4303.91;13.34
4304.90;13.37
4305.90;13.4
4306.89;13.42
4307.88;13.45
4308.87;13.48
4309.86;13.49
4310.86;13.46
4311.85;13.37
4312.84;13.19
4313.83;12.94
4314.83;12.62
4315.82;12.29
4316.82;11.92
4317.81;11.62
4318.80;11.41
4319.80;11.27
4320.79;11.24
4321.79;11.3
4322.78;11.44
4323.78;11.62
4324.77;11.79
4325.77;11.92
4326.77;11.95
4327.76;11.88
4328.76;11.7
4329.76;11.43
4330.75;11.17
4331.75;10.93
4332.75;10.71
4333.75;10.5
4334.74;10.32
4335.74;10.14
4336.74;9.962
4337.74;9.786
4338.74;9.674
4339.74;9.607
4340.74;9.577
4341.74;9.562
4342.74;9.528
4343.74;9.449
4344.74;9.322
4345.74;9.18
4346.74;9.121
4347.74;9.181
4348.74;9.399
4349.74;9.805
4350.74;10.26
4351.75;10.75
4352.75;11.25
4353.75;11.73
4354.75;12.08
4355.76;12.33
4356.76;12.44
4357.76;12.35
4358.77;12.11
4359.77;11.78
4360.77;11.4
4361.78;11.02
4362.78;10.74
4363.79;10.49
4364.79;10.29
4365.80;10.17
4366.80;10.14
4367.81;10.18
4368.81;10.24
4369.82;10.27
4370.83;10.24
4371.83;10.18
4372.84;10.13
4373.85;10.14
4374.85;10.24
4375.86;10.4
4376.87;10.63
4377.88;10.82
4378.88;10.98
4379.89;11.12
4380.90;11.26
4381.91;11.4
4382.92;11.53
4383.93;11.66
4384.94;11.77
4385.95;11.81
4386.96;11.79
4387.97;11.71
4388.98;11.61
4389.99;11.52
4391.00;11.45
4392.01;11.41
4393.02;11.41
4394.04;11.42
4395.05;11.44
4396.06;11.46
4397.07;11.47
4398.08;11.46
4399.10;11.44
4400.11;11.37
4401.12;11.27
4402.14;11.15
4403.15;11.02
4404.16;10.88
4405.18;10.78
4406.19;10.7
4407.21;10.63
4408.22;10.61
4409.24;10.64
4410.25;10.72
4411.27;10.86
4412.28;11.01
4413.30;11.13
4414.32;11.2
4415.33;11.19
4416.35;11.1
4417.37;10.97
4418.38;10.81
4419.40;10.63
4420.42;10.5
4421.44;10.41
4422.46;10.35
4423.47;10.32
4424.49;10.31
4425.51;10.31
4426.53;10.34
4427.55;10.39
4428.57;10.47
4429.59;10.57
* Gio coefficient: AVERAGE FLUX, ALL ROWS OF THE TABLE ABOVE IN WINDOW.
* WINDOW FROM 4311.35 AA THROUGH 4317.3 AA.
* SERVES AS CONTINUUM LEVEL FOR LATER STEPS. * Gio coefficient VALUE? 12.7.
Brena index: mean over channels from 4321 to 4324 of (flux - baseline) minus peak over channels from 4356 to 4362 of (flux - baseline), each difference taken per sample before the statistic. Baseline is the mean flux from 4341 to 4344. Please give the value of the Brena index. -1.0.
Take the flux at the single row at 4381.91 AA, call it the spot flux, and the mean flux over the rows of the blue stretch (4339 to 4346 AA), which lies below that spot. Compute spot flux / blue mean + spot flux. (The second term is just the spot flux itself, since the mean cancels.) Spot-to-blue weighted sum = 12.6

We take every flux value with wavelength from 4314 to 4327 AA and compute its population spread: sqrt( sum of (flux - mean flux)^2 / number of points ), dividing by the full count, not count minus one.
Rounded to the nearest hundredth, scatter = 0.40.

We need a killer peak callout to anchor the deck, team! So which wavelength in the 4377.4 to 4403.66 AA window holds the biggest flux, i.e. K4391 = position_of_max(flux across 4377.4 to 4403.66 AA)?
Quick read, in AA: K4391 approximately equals 4385.95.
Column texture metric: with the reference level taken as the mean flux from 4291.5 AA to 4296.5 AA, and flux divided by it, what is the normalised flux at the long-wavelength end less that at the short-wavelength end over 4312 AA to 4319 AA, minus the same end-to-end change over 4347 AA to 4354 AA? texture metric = -0.33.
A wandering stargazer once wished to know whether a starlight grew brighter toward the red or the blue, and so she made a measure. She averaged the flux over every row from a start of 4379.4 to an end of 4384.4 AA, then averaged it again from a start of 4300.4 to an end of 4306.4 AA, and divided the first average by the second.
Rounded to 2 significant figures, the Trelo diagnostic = 0.86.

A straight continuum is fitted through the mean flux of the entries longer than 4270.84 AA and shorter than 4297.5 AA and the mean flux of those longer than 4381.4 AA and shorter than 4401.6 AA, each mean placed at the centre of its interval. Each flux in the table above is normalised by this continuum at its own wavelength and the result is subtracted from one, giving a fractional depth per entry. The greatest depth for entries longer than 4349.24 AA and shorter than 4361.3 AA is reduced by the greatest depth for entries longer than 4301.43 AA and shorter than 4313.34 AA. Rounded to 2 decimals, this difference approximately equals 0.20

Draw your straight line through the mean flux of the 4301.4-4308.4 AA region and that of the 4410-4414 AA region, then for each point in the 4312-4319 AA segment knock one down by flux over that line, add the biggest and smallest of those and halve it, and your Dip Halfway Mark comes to 0.062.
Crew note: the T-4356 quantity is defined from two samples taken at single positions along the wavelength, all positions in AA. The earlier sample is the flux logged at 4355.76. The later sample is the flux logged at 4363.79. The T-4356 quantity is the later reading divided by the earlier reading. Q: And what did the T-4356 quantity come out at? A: 0.85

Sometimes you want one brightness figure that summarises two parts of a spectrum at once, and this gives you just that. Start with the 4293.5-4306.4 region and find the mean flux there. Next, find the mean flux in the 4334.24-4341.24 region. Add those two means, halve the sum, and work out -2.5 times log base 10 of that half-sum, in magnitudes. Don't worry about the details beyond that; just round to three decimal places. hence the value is -2.652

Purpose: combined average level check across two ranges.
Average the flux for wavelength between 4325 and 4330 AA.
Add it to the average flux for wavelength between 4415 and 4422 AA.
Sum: 22.6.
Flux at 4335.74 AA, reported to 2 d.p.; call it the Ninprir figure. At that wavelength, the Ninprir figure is 10.14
